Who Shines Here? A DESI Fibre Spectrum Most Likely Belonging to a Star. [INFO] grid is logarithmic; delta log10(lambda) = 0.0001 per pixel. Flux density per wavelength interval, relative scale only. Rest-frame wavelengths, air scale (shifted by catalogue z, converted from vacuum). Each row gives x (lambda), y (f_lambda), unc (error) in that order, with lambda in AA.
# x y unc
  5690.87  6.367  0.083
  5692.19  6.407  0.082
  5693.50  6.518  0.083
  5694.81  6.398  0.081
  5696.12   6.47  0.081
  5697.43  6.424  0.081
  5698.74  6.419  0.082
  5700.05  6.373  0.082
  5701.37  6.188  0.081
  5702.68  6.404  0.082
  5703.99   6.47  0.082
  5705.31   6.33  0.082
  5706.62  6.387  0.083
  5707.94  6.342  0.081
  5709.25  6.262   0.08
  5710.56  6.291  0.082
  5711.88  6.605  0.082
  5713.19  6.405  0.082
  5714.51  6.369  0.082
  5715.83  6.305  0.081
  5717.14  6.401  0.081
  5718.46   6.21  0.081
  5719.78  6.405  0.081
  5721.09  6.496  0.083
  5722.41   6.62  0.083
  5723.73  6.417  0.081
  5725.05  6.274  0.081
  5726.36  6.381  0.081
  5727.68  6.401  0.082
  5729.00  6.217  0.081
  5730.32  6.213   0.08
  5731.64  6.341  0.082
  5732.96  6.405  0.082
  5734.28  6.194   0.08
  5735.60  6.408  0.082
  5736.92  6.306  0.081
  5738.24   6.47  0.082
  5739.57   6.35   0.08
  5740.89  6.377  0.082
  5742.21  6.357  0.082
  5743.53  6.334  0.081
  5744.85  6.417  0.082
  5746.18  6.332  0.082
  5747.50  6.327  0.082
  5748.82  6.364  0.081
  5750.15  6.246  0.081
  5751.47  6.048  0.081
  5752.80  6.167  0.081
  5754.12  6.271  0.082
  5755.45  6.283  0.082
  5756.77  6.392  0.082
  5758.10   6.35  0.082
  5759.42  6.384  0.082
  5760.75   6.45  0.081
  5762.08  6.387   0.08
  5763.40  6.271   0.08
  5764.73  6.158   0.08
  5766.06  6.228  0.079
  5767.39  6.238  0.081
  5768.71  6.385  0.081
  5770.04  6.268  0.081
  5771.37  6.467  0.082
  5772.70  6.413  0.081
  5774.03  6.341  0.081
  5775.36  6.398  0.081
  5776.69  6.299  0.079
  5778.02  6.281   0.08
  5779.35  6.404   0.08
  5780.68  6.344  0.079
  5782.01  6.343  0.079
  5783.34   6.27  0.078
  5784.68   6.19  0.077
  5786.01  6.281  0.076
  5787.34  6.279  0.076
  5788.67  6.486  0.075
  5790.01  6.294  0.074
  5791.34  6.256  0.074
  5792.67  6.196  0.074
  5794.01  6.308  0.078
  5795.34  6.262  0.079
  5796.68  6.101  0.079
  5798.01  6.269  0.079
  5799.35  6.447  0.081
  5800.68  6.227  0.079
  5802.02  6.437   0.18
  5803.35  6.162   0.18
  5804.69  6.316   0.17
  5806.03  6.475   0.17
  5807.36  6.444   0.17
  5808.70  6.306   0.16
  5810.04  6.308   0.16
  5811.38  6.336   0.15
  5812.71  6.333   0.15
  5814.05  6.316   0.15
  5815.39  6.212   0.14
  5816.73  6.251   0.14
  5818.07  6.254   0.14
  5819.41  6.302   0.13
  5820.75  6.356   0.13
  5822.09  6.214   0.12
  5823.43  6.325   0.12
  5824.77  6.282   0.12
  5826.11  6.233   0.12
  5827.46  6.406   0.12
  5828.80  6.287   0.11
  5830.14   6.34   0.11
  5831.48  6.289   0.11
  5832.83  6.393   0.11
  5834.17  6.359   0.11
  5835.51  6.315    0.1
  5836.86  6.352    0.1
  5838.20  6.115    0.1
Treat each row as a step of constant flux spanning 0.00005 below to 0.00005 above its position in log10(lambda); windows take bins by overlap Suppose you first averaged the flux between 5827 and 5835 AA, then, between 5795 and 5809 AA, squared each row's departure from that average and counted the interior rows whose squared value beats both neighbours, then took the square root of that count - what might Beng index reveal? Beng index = 2.0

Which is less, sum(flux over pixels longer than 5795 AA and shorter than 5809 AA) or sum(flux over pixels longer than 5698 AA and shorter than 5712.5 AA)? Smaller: 69.4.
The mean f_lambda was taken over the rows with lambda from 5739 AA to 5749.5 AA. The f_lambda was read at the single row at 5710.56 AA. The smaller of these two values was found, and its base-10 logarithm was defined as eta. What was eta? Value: 0.799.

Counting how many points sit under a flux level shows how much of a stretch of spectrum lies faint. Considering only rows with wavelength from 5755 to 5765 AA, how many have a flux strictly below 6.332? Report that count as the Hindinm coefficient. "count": 3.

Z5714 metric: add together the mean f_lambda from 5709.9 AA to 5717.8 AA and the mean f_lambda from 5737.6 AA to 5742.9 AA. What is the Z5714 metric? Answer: 12.8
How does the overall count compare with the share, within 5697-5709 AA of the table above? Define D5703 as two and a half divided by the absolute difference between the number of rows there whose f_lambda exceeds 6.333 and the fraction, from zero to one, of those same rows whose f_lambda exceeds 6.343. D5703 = 0.39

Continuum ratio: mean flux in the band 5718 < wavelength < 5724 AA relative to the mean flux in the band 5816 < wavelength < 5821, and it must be 1.02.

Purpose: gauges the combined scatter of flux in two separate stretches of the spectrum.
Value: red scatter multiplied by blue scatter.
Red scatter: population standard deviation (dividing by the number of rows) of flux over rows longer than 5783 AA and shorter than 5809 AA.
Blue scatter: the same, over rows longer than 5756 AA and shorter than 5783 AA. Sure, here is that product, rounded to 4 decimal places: 0.0082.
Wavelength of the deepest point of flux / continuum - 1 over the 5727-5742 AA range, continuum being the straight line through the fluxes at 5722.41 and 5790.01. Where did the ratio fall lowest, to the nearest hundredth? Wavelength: 5729.00 AA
